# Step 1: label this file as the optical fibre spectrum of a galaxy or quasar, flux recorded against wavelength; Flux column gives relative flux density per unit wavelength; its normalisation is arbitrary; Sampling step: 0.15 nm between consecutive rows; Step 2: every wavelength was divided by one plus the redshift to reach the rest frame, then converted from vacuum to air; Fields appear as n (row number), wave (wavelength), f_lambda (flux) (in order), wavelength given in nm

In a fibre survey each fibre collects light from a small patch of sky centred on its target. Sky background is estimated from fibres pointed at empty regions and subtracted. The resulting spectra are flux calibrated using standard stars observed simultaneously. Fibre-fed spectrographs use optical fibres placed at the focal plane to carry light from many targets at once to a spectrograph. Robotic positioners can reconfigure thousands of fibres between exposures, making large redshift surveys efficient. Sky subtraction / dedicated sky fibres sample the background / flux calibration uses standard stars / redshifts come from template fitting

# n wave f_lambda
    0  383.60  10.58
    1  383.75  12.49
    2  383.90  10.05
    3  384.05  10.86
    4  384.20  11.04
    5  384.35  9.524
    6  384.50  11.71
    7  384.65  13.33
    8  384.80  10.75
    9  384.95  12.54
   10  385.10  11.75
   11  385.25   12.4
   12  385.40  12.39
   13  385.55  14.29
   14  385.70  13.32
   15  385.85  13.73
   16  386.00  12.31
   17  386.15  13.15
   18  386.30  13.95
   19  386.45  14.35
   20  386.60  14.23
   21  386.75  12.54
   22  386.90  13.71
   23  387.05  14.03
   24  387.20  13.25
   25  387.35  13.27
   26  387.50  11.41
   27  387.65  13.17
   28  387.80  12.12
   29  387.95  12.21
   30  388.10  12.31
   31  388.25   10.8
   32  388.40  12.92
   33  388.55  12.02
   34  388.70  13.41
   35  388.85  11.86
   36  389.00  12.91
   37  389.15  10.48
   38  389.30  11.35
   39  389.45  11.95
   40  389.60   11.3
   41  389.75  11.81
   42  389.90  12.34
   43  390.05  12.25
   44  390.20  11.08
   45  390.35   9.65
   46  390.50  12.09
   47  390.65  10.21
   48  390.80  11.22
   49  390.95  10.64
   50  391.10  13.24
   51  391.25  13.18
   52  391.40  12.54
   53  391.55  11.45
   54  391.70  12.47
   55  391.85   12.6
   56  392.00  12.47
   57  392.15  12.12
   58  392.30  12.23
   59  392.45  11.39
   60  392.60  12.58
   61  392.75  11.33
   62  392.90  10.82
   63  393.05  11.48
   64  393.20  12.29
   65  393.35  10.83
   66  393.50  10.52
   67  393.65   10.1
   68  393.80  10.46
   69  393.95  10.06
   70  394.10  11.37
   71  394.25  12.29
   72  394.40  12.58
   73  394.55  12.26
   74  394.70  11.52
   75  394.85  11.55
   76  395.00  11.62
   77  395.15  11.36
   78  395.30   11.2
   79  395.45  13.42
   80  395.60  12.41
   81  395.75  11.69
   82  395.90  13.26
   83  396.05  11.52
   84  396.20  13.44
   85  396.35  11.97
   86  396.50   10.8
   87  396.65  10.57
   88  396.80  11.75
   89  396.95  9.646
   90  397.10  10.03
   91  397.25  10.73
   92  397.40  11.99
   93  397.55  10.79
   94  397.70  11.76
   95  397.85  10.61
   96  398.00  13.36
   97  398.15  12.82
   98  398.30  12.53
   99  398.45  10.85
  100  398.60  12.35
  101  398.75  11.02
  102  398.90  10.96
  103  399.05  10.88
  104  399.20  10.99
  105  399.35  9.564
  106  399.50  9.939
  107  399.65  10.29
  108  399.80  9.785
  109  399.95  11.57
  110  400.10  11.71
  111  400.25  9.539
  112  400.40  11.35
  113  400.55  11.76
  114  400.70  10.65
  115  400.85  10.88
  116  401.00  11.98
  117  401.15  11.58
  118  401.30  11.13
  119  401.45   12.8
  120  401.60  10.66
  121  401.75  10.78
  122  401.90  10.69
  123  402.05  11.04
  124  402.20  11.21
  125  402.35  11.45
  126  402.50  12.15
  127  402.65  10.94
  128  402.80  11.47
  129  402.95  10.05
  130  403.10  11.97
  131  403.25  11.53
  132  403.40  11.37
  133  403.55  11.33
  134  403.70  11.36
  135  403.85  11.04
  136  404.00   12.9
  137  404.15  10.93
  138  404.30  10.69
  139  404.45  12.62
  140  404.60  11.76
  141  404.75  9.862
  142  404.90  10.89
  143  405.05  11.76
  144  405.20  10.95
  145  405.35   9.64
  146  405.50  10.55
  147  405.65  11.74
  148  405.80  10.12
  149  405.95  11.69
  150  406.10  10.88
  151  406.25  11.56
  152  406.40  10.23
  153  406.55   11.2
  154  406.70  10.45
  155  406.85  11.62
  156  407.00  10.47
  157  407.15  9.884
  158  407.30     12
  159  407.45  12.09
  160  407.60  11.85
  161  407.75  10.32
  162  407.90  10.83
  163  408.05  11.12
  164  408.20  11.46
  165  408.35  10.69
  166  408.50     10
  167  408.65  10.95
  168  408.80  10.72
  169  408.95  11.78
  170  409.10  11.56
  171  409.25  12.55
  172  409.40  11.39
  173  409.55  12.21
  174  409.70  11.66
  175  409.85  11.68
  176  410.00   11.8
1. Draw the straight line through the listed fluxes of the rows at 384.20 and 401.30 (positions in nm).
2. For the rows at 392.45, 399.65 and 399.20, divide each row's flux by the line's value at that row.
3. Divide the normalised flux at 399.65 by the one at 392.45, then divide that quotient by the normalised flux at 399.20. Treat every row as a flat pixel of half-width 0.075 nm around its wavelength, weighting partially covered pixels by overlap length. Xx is 0.91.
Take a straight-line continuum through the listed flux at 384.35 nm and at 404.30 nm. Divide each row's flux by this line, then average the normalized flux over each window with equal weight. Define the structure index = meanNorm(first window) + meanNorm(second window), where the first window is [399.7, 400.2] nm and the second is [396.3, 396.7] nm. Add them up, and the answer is 2.1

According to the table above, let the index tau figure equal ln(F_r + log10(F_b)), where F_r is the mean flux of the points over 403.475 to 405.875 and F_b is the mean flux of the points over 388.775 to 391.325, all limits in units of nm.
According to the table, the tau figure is 2.50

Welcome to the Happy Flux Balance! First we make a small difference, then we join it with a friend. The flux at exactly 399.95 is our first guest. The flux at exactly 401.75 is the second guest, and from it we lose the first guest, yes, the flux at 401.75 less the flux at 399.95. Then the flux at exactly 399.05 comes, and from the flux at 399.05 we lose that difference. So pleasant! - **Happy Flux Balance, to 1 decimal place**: 11.7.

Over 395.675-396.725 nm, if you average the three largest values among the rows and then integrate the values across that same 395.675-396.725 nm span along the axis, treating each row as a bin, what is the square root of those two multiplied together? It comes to 12.7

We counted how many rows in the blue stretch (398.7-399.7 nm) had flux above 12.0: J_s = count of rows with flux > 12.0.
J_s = 0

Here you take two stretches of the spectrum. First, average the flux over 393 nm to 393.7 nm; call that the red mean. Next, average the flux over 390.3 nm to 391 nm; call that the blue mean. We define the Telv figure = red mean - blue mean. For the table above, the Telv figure 0.3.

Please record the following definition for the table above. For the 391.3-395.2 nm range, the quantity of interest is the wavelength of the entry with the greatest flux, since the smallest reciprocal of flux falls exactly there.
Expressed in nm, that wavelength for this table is 391.85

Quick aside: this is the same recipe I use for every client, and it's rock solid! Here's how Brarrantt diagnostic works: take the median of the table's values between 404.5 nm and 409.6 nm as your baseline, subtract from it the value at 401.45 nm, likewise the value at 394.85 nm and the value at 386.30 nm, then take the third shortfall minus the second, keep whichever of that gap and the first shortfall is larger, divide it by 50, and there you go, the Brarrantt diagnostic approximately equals -0.04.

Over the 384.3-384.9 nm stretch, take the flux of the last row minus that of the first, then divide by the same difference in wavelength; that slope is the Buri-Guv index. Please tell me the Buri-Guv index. 2.7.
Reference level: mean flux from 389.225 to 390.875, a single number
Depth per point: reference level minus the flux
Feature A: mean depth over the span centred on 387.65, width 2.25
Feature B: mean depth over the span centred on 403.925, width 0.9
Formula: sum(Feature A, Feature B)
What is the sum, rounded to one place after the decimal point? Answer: -1.4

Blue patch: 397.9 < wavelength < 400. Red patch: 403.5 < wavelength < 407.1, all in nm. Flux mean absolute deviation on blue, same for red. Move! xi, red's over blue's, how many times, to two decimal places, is 0.66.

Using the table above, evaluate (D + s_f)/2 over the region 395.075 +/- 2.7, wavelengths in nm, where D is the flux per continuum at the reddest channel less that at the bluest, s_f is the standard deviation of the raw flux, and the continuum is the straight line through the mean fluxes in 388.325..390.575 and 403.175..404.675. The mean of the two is 0.49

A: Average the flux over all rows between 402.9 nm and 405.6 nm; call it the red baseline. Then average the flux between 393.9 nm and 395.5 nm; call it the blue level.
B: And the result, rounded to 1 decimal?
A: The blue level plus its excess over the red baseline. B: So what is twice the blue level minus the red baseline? 12.3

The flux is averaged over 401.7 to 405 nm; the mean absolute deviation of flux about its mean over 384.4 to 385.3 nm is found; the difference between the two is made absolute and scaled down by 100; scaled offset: 0.106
